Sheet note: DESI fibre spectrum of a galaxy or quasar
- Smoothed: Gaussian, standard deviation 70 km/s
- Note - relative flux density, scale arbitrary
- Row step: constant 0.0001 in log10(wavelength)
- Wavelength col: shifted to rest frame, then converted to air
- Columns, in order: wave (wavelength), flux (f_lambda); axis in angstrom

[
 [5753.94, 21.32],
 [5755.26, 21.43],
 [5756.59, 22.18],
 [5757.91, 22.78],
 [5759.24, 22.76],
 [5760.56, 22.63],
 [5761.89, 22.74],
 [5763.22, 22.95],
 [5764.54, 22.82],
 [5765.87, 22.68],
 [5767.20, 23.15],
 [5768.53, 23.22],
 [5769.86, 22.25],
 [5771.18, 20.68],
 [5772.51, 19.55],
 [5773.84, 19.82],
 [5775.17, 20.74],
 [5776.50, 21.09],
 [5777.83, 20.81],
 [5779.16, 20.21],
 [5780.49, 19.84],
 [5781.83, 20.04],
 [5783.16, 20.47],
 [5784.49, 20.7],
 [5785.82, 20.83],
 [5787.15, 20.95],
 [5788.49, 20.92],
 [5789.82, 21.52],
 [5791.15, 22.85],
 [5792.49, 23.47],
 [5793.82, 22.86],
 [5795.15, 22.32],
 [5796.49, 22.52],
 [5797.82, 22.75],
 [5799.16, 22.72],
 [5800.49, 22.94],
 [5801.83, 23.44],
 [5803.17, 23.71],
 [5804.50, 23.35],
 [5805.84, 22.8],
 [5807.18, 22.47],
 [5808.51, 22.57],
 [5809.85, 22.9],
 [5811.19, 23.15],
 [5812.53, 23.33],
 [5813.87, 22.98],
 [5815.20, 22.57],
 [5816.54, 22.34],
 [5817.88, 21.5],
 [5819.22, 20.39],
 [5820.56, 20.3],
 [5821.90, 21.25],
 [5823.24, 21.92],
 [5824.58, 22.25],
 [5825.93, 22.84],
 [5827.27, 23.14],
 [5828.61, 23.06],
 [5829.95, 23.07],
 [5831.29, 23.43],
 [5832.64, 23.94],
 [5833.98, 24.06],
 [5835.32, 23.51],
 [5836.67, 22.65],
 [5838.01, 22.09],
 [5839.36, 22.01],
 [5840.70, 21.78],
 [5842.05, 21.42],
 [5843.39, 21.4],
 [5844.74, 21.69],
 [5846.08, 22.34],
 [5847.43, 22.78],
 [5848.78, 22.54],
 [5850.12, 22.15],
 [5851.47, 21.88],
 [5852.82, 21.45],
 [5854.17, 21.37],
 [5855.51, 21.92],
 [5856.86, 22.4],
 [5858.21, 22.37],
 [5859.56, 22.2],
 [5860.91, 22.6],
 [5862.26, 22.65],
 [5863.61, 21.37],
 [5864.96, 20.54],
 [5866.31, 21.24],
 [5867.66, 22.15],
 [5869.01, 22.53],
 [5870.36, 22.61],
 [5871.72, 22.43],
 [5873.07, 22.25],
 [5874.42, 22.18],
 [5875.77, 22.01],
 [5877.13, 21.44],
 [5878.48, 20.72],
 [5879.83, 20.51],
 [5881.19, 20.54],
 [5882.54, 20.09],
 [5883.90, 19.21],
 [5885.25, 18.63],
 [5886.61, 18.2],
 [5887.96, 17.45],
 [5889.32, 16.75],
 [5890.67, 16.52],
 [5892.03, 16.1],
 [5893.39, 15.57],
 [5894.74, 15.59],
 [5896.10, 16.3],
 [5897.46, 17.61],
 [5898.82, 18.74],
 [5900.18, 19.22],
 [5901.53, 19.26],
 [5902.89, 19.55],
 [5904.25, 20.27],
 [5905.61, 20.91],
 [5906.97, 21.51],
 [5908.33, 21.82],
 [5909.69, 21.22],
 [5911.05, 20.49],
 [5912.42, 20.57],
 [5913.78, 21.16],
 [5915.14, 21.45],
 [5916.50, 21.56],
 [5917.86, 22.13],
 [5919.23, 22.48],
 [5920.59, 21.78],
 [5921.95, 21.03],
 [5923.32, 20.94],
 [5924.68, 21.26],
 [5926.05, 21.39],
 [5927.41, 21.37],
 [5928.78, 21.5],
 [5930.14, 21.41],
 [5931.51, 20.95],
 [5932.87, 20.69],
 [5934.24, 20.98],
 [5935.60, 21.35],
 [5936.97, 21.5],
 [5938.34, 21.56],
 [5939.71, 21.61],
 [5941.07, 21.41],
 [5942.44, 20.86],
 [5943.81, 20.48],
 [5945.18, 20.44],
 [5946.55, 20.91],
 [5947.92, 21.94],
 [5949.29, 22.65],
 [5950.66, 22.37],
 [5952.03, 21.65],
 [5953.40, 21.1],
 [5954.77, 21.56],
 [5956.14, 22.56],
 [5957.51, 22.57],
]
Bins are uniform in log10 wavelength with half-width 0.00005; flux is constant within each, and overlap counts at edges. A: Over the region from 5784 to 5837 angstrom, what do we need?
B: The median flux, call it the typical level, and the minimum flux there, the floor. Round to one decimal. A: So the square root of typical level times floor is 21.5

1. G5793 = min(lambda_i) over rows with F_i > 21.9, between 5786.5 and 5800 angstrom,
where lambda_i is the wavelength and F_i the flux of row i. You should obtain 5791.15 angstrom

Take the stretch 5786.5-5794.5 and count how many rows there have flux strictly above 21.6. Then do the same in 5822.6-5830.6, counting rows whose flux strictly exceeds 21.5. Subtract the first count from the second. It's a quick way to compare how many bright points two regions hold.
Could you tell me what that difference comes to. 3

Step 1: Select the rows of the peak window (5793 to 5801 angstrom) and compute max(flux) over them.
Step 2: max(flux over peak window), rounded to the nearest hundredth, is 22.94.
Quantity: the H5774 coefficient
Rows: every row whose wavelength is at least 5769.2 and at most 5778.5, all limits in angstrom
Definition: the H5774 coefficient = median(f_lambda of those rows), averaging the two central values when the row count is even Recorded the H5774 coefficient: 20.7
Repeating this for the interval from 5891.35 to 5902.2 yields 17.0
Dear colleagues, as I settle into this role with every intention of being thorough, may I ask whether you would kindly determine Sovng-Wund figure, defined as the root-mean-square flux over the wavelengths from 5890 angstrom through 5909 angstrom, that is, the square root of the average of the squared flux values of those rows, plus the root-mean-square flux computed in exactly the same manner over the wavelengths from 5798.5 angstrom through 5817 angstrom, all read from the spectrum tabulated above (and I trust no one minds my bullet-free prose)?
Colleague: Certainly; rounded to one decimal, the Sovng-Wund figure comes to 41.6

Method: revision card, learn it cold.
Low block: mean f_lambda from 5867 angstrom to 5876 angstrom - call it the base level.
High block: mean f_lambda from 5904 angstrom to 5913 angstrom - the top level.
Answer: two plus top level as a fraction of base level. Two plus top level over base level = 2.94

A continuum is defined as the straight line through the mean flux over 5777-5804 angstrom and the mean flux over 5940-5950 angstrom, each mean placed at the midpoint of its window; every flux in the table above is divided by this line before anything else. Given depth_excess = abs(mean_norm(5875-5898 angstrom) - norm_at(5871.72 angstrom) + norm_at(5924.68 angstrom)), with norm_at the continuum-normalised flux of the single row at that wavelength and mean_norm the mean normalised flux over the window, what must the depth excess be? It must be 0.81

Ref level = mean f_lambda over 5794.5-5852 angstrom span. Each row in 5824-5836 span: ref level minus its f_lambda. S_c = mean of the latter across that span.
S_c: -0.7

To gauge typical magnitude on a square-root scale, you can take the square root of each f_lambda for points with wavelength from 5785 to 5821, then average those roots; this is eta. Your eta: 4.73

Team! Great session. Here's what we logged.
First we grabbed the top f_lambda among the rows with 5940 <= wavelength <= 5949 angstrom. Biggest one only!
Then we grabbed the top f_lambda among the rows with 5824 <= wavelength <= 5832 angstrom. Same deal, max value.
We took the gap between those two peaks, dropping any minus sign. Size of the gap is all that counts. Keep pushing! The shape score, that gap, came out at 1.5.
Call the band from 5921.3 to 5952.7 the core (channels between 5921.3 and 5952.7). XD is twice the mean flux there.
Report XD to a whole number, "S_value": 43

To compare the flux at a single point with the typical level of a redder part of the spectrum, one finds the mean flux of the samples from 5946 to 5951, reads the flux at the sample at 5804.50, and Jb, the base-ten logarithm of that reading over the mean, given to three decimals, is 0.027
